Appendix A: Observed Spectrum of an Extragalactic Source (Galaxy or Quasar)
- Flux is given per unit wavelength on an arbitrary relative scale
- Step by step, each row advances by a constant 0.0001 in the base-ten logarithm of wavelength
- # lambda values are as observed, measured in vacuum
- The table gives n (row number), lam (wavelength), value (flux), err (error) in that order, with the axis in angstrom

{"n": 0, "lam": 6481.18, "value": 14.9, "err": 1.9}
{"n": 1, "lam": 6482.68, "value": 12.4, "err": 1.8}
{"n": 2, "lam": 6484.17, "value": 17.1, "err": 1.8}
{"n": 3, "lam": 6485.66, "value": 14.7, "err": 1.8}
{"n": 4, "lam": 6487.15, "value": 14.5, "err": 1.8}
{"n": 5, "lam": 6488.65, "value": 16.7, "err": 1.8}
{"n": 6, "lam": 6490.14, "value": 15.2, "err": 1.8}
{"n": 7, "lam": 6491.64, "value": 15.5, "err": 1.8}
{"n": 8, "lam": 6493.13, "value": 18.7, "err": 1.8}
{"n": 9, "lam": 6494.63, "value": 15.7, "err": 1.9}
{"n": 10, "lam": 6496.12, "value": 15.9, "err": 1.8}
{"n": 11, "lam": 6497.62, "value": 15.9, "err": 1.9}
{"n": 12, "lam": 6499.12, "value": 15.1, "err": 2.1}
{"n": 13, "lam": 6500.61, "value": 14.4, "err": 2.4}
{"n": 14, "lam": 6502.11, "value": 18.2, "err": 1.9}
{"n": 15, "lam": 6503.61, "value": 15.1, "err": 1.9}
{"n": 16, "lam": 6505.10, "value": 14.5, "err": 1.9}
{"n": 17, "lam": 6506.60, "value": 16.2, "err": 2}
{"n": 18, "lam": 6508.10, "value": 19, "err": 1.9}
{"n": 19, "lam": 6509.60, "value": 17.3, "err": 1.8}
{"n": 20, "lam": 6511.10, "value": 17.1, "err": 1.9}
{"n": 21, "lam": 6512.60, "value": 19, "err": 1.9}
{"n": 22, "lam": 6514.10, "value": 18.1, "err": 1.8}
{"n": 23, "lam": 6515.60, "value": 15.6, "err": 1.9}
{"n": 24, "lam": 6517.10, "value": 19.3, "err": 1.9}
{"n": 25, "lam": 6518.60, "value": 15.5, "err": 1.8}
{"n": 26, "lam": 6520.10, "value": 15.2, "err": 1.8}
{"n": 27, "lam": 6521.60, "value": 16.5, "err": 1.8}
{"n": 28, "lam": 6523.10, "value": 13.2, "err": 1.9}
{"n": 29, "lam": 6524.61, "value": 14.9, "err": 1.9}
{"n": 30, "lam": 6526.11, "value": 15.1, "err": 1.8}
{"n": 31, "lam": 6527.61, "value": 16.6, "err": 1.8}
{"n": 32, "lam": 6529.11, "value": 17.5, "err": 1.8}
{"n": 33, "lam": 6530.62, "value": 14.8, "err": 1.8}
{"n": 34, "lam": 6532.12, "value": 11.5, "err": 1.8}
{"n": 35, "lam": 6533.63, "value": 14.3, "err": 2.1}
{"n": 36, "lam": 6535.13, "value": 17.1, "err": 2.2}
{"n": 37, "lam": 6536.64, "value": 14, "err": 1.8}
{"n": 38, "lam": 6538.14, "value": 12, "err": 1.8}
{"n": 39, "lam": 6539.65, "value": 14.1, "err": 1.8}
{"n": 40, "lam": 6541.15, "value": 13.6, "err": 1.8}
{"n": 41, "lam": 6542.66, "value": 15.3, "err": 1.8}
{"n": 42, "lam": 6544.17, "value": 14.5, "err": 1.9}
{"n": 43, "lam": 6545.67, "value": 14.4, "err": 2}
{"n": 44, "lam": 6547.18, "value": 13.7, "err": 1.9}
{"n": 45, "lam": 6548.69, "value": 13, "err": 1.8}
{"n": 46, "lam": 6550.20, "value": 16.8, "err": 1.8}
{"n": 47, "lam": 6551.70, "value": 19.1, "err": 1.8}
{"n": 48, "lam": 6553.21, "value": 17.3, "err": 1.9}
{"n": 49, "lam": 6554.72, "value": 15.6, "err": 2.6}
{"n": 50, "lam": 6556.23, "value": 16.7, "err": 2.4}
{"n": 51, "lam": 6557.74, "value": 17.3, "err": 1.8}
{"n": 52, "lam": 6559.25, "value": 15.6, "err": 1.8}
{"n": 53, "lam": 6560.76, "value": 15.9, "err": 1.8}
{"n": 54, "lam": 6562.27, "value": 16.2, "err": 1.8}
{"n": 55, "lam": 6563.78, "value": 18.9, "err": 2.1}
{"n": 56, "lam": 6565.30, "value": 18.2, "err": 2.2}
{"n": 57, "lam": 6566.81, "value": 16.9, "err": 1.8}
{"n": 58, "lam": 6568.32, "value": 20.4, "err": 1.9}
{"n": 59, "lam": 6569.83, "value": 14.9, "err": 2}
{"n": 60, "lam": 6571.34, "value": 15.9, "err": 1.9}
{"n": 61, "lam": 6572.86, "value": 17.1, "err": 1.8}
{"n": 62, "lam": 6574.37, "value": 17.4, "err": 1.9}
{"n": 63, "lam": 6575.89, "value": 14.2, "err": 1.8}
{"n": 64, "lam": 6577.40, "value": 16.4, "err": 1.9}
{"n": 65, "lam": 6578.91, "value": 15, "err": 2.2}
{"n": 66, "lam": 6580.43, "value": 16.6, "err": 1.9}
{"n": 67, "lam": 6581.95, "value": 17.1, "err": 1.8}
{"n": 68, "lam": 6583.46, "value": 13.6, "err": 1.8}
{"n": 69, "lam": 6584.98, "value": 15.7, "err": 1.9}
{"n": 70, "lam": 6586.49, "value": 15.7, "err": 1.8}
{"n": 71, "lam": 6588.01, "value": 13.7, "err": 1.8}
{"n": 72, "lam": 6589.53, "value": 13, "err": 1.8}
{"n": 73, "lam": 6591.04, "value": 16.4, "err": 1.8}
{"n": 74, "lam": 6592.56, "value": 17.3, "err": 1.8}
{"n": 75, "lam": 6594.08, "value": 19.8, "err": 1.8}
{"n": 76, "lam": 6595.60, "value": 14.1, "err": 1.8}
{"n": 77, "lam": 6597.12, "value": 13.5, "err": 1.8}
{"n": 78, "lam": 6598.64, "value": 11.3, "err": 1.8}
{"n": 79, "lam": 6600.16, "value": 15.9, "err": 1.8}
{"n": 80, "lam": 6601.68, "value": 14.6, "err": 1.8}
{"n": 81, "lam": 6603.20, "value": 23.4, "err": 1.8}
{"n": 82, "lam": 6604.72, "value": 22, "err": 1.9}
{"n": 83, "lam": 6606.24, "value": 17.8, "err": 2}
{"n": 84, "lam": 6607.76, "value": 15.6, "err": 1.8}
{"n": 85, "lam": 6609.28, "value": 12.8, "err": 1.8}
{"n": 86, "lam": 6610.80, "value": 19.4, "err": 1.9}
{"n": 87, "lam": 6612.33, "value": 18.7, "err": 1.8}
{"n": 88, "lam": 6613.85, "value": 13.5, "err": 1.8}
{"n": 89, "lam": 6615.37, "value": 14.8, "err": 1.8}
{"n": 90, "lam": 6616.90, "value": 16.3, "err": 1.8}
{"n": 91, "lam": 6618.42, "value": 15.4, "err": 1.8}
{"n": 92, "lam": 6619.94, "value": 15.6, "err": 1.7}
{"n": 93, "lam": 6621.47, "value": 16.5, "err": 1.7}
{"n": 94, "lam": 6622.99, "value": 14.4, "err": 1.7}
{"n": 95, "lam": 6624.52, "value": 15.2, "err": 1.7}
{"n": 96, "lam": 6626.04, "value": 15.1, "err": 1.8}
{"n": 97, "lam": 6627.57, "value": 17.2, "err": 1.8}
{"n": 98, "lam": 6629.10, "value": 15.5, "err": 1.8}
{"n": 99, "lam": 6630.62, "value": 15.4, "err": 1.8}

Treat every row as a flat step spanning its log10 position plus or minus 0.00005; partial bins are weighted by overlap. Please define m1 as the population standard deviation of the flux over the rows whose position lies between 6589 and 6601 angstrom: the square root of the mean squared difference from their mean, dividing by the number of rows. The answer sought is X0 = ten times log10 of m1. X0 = 4.0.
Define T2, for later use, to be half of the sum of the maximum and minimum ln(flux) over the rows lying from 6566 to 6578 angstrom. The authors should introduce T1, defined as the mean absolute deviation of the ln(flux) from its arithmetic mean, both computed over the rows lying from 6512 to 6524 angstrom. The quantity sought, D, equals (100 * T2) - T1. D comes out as 283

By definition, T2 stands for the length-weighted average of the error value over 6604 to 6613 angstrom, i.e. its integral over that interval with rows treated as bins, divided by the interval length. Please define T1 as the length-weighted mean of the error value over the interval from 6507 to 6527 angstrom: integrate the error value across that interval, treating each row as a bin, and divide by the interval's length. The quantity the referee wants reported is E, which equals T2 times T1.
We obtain 3.46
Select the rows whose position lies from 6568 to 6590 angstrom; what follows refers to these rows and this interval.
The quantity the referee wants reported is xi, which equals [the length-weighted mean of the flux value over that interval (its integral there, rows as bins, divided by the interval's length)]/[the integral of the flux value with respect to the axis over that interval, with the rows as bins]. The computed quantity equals 0.045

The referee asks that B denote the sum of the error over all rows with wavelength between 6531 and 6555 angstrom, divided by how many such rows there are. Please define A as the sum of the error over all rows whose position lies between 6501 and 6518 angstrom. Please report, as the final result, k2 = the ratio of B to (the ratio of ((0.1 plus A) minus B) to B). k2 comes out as 0.20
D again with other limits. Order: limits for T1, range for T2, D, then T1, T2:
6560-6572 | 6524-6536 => 265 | 0.086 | 2.65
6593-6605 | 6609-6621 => 276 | 0.212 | 2.76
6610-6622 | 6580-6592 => 270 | 0.089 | 2.70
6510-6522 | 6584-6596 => 277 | 0.078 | 2.78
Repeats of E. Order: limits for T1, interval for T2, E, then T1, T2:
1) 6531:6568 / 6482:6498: 3.52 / 1.94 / 1.82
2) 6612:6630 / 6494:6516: 3.42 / 1.77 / 1.93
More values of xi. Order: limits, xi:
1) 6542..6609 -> 0.015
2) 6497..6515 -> 0.056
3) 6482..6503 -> 0.048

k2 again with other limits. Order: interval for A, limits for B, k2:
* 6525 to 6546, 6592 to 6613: 0.14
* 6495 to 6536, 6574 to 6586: 0.07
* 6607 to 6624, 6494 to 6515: 0.21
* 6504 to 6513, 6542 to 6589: 0.39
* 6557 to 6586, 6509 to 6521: 0.10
